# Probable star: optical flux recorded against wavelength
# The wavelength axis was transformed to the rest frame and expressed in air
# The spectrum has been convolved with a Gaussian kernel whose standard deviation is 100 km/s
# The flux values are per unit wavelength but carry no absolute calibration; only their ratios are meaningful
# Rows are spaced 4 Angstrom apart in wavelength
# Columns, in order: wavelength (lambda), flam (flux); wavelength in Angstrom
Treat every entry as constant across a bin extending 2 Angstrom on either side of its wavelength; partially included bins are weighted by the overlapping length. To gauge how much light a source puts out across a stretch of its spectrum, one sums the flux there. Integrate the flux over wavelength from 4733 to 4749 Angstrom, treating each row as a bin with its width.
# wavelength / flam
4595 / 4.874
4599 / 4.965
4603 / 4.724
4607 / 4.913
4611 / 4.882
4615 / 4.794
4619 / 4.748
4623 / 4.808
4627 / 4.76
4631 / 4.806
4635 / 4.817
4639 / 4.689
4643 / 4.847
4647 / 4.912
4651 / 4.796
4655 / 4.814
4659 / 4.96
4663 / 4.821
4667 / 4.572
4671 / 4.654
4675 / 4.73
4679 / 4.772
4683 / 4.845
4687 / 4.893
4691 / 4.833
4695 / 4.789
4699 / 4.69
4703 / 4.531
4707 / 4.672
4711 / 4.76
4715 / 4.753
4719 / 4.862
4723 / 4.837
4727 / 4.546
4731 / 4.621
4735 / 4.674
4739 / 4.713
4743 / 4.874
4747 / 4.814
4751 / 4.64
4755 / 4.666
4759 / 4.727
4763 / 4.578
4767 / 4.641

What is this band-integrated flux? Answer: 76.3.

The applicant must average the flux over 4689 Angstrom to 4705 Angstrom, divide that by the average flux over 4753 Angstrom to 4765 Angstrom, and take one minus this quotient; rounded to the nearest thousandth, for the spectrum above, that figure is -0.012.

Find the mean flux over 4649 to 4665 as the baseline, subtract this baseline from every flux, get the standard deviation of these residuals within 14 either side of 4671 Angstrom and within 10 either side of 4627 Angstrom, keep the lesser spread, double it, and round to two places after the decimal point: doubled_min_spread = 0.06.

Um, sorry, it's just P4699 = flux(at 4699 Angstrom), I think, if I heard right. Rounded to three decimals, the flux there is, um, 4.690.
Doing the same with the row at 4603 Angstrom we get 4.724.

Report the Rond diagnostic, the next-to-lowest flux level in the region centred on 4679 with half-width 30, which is 4.572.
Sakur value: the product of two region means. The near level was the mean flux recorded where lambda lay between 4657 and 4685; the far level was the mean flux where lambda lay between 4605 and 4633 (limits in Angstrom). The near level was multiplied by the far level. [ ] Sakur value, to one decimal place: 22.9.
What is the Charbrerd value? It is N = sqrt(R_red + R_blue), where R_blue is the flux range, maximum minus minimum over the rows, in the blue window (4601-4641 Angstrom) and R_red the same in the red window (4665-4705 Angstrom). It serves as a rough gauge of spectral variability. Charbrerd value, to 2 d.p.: 0.77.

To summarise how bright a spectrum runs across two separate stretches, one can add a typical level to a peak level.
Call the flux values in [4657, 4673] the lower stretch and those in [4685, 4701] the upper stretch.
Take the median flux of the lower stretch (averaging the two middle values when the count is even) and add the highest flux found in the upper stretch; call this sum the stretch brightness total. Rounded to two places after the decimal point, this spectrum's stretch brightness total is 9.63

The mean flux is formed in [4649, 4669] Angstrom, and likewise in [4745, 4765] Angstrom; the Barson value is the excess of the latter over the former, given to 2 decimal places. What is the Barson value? -0.11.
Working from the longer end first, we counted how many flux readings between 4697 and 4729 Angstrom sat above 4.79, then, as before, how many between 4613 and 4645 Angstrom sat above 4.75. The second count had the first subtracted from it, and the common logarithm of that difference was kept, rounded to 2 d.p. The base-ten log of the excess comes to 0.60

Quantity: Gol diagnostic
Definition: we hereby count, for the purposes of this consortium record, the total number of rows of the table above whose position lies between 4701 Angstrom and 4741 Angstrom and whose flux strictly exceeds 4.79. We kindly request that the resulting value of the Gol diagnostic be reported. 2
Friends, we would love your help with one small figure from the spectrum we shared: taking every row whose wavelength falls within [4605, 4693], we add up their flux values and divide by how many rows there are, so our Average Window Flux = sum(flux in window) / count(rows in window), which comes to 4.80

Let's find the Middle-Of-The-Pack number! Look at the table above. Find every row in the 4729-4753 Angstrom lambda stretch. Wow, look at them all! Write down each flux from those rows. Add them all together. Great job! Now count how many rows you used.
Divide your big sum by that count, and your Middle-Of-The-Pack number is 4.72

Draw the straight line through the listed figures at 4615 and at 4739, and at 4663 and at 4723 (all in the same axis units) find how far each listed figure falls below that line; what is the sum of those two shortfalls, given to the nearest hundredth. -0.17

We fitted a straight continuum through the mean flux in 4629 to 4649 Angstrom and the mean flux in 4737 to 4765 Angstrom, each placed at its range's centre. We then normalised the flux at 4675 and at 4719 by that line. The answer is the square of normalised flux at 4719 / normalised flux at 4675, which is 1.07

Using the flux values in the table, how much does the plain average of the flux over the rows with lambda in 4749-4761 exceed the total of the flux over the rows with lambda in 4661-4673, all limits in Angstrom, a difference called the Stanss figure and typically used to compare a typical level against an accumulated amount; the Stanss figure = -9.37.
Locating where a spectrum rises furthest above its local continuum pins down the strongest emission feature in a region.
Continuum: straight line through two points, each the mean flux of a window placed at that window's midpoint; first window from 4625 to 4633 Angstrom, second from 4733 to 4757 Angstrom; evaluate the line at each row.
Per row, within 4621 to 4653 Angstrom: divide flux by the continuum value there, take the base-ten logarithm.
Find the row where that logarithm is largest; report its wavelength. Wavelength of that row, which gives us 4647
